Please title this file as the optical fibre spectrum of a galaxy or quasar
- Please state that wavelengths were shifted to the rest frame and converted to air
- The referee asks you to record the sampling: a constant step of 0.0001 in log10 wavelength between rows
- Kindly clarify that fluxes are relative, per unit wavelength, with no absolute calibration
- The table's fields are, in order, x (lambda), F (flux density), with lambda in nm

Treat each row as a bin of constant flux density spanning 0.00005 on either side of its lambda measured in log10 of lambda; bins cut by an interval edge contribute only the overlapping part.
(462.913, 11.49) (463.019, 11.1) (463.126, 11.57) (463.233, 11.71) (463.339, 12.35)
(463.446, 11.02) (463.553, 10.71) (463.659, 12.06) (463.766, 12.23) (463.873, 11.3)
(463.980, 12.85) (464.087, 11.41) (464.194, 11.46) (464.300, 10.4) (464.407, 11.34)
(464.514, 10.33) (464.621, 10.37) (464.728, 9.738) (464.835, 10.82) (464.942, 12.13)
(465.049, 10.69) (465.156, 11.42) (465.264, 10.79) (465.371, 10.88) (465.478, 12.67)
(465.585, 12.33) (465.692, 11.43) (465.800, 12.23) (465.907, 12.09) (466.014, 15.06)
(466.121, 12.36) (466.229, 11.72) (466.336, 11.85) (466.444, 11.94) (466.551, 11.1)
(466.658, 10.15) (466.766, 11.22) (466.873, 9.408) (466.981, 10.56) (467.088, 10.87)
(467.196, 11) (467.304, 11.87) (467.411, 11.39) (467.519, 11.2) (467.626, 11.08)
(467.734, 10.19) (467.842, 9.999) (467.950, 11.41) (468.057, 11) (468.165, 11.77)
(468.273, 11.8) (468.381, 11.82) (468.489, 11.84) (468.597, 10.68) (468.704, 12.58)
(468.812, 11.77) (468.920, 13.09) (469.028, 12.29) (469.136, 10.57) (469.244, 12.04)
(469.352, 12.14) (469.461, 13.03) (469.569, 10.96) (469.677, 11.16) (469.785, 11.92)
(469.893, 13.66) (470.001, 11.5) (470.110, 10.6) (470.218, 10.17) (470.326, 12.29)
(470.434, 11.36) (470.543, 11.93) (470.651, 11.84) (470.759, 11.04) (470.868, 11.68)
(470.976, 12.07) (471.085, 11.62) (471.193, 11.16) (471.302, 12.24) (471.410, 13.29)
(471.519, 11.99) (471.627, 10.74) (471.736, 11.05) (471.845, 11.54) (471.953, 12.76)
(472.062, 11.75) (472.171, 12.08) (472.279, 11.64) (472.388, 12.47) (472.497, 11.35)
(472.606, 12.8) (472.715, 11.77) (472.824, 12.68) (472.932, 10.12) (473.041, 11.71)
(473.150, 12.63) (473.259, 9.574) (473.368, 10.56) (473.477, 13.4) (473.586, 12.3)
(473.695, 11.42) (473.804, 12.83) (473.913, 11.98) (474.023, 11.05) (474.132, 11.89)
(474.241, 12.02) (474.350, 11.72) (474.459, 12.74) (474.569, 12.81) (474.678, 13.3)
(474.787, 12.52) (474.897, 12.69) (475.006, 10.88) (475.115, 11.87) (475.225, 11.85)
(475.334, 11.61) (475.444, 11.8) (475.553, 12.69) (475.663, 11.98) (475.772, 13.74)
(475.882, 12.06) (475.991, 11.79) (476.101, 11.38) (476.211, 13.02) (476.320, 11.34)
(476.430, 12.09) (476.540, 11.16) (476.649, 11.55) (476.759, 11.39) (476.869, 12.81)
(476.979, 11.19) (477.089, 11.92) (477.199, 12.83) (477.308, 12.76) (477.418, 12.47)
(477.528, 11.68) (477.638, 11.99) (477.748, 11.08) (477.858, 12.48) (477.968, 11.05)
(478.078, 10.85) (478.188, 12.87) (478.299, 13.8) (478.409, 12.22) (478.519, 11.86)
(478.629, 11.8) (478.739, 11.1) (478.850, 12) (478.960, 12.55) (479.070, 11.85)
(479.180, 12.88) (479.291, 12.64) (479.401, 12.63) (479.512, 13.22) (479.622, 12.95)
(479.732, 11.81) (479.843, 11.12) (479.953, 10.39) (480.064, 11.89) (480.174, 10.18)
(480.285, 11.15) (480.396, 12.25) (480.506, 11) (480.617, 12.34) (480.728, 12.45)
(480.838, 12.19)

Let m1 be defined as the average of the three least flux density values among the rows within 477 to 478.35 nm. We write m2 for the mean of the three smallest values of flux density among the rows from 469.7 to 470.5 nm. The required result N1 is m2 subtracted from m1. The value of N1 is 0.3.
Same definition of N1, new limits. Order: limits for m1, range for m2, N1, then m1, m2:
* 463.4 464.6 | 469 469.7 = -0.4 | 10.48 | 10.9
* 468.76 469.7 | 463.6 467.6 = 1.1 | 10.90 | 9.8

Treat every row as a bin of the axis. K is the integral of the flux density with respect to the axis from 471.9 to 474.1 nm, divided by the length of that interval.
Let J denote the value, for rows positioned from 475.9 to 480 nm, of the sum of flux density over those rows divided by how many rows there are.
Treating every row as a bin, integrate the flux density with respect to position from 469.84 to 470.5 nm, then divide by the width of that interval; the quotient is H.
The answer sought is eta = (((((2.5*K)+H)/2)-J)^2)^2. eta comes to 5426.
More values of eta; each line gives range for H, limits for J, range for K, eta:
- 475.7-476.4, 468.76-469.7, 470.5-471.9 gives 6141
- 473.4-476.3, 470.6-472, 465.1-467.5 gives 5888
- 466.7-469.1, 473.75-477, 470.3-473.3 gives 4731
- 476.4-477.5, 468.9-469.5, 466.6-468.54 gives 3335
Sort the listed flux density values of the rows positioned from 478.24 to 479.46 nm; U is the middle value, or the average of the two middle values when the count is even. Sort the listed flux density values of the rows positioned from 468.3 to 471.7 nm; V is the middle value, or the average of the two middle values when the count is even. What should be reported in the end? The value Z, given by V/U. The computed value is 0.97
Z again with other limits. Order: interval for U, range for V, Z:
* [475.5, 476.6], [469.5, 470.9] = 0.96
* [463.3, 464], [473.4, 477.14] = 0.99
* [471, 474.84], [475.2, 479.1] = 0.99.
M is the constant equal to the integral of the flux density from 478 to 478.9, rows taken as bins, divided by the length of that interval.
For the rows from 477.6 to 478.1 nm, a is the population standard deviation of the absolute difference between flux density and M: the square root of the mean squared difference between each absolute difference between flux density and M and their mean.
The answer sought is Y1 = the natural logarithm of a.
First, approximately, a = 0.416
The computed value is -0.88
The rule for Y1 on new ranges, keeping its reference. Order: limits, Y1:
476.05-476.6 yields -1.14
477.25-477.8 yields -1.16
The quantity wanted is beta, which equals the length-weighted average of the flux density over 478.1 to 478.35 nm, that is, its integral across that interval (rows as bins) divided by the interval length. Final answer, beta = 13.0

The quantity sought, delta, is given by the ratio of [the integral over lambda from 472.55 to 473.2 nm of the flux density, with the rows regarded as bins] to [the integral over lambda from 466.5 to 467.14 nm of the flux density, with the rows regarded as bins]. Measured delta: 1.15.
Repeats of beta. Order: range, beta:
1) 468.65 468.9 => 12.3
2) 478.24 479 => 12.2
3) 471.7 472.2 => 11.8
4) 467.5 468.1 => 10.8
